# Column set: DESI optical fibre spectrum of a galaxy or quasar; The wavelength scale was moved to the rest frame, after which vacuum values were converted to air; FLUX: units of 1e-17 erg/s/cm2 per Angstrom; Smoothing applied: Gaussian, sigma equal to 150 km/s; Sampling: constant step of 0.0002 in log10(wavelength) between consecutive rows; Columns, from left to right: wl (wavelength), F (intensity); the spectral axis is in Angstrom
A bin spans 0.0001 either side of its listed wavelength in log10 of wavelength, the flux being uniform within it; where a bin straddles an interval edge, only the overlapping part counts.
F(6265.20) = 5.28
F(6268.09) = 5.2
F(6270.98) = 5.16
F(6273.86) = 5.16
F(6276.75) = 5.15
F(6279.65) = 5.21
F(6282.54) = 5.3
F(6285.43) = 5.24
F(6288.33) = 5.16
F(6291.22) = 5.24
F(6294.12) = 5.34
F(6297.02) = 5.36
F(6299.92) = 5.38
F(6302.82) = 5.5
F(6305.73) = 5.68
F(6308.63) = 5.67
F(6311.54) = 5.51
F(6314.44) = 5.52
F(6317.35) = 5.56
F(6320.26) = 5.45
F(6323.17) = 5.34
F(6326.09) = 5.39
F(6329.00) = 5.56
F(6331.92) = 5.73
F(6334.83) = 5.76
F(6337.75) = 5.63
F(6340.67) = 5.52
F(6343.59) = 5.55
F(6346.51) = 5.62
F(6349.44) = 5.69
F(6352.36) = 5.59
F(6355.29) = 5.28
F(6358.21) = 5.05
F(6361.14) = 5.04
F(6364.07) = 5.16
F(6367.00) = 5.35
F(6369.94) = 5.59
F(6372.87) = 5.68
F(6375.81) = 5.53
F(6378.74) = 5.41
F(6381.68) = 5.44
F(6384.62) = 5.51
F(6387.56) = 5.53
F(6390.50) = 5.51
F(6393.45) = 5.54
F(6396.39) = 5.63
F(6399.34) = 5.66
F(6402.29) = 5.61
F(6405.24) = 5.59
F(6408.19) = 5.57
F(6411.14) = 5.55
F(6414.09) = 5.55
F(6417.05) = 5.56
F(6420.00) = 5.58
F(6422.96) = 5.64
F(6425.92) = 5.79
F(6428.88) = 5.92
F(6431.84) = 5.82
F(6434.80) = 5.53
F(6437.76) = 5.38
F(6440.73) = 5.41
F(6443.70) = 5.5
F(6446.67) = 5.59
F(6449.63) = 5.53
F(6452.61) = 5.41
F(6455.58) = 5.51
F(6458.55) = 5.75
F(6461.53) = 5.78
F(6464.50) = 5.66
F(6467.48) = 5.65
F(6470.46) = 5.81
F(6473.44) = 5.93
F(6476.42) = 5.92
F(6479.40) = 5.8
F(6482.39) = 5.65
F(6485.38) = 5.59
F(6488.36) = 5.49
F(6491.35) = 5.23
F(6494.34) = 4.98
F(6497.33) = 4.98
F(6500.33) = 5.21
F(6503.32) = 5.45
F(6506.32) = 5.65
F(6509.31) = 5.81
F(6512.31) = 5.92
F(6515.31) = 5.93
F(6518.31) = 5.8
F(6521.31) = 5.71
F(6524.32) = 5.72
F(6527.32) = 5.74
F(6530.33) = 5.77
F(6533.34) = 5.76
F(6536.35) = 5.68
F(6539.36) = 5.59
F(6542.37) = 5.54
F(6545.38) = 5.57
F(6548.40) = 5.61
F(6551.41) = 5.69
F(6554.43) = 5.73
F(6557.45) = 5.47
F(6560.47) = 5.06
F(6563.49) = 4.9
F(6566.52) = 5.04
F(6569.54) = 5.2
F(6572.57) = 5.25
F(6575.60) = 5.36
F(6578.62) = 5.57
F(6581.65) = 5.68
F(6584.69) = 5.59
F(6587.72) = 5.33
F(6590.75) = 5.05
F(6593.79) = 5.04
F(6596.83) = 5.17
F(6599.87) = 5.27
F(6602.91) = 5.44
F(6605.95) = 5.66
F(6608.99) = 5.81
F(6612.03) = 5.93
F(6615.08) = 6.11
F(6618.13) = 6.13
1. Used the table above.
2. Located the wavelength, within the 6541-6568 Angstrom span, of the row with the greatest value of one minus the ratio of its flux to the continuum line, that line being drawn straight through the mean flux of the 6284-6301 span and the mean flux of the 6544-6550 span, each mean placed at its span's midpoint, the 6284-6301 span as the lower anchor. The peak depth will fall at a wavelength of 6563.49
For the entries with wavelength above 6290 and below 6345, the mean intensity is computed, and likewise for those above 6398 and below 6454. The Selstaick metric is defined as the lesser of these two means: 5.51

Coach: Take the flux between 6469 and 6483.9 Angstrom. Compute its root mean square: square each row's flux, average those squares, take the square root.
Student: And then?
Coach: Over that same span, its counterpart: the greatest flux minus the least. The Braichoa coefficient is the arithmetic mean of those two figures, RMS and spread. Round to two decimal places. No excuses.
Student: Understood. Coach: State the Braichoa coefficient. 3.05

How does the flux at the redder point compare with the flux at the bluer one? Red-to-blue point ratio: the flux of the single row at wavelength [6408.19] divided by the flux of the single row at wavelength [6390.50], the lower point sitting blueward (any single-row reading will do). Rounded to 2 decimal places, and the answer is 1.01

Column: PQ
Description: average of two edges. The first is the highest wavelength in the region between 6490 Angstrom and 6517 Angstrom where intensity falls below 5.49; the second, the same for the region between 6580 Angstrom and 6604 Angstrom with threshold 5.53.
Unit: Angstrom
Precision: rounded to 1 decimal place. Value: 6553.1 Angstrom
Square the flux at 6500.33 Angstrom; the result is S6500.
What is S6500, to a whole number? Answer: 27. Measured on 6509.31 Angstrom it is 34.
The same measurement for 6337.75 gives 32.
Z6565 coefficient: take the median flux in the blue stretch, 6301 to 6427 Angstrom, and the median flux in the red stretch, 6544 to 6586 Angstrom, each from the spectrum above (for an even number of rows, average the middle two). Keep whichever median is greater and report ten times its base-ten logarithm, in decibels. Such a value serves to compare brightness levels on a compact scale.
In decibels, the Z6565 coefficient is 7.44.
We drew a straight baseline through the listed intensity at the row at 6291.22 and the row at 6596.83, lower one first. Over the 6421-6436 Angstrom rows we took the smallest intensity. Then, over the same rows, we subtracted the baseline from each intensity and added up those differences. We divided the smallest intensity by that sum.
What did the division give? 2.1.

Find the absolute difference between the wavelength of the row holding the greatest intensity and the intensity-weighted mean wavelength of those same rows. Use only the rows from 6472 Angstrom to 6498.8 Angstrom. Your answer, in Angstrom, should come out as 11.5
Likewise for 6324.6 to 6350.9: 3.0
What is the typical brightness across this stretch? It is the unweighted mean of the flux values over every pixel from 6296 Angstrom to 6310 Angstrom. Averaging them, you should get 5.52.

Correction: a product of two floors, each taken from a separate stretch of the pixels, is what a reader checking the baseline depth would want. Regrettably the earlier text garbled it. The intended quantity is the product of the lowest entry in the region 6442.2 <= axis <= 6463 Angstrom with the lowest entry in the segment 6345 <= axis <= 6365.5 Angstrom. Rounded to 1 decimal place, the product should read 27.3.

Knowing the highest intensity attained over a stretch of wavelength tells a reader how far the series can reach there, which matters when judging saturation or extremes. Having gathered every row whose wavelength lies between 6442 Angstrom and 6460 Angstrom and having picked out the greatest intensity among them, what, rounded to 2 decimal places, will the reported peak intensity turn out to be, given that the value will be 5.75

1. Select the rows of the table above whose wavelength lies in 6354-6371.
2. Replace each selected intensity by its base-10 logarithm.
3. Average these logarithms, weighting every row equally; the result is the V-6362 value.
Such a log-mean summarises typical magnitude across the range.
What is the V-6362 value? 0.719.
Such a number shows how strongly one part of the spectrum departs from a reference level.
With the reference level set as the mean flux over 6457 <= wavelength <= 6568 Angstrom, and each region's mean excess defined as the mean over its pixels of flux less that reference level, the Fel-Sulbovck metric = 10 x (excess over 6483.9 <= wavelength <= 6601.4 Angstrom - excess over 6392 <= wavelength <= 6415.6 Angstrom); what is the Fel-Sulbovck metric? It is -1.2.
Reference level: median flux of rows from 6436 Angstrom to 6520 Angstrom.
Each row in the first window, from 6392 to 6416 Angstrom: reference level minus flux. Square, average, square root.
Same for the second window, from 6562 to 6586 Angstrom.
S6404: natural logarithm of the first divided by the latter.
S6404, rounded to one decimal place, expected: -2.0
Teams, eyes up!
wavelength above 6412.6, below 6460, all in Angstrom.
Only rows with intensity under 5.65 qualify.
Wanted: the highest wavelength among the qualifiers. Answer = 6455.58 Angstrom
